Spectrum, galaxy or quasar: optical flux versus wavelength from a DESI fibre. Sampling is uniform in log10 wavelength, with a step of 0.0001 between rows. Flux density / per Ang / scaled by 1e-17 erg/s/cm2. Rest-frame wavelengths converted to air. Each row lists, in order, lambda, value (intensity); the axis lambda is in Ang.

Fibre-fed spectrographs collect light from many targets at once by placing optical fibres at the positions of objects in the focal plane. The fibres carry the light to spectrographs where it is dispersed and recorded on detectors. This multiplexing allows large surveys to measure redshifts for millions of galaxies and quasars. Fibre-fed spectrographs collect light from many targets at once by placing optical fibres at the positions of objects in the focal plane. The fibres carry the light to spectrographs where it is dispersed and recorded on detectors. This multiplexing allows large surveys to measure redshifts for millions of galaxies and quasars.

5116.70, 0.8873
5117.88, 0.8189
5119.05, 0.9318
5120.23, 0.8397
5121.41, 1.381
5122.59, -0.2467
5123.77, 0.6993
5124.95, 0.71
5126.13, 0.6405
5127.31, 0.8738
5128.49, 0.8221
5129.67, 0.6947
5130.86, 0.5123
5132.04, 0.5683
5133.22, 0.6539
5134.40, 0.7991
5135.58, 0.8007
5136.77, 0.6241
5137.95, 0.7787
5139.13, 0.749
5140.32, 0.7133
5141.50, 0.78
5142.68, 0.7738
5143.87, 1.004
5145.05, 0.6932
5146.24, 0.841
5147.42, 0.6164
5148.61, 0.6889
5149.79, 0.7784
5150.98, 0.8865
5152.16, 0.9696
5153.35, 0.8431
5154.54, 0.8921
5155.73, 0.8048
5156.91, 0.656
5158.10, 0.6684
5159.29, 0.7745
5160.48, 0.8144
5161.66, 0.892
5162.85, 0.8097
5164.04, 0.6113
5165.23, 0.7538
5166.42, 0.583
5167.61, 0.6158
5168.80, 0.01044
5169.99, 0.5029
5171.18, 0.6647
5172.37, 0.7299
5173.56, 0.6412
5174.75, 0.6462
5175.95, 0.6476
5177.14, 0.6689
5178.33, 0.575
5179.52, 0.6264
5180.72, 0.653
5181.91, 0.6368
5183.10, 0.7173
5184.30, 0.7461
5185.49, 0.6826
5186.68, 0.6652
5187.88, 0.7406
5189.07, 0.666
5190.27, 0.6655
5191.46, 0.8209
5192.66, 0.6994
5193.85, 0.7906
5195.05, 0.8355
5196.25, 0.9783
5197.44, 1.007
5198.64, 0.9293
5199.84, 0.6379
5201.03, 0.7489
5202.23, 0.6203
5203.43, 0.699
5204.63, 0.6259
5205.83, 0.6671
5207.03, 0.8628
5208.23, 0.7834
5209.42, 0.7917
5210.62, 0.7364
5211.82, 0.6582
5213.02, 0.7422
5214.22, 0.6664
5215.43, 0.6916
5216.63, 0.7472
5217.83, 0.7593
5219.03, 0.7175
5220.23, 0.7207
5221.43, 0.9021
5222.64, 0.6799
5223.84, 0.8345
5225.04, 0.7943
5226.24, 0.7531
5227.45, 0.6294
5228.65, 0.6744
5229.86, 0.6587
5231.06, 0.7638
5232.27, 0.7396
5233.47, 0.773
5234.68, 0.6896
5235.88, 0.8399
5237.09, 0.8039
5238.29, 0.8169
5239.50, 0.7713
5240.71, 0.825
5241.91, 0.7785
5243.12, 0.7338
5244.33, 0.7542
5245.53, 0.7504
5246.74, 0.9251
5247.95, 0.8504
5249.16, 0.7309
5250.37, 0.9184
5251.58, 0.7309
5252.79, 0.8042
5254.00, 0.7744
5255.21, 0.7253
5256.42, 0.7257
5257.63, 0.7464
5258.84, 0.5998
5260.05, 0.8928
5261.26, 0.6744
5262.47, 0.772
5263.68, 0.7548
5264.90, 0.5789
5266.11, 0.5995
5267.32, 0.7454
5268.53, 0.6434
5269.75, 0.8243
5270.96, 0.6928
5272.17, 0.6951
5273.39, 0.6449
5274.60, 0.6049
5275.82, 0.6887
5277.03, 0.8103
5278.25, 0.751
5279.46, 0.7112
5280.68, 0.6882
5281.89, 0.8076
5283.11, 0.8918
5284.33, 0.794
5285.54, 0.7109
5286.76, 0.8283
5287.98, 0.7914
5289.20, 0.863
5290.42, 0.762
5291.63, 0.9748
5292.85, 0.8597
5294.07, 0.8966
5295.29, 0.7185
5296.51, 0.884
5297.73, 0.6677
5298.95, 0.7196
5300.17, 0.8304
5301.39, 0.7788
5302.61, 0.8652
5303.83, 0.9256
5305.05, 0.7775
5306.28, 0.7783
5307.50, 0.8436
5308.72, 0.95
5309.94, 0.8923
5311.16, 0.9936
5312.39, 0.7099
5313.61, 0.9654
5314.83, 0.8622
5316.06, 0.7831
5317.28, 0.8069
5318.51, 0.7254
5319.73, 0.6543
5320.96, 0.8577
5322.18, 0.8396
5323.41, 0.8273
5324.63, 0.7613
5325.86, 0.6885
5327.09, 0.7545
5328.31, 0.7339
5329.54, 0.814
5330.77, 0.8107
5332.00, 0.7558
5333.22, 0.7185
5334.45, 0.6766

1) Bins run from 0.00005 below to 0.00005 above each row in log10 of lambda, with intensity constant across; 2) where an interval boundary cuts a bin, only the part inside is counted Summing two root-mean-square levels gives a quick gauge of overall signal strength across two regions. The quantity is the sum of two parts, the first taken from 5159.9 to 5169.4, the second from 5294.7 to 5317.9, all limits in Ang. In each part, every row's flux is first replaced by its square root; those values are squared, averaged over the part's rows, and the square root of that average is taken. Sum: 1.71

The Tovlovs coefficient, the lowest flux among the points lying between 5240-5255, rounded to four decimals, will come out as 0.7309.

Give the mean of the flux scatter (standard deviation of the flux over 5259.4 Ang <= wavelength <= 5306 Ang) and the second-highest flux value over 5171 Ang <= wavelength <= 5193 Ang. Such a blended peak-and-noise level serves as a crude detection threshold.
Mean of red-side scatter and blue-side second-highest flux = 0.421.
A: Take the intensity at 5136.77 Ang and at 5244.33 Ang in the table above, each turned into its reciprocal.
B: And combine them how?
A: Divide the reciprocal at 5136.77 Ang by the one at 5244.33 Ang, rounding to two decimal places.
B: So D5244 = 1.21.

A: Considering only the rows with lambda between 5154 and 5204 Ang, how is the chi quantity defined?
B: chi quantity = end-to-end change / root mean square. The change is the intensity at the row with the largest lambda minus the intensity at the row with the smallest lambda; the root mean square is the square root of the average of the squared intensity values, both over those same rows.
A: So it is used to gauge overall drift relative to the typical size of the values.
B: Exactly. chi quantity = -0.27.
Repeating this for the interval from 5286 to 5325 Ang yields -0.08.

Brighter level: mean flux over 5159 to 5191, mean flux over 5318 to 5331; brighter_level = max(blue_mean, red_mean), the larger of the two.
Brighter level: 0.77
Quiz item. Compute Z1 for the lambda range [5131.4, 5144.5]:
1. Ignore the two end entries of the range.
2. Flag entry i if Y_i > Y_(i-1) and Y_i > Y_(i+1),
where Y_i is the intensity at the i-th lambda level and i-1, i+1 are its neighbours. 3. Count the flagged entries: 3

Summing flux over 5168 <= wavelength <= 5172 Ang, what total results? 1.18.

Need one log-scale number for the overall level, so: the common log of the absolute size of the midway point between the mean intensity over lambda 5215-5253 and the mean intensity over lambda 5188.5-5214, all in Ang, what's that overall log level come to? -0.117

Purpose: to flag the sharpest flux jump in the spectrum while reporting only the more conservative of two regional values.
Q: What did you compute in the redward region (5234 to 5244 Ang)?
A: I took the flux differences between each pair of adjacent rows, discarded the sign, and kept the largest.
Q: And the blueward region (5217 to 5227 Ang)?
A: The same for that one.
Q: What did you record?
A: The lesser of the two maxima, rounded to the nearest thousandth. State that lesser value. 0.150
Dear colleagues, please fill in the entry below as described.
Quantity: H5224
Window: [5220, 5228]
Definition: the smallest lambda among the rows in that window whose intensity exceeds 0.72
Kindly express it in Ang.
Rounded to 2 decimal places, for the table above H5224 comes 5220.23 Ang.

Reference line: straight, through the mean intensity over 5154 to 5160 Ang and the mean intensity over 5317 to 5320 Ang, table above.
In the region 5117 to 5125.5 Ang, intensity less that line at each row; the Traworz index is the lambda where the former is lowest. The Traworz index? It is 5122.59 Ang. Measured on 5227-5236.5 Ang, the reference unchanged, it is 5227.45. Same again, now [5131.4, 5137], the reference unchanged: 5132.04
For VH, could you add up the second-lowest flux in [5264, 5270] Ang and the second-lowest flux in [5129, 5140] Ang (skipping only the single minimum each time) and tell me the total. 1.17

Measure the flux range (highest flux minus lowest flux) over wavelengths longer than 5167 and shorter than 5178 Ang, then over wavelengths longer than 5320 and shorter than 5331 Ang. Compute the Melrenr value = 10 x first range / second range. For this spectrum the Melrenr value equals 43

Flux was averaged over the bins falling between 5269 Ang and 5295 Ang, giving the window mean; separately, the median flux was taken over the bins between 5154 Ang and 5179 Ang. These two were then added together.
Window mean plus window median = 1.44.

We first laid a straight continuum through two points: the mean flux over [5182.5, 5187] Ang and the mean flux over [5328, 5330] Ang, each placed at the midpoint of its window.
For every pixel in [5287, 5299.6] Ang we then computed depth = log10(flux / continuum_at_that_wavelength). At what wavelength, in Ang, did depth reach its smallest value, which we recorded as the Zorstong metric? 5297.73 Ang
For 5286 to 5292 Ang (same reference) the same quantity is 5290.42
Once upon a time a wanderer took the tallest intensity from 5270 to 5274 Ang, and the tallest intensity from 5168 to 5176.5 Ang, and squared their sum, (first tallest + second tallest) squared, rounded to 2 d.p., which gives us 2.03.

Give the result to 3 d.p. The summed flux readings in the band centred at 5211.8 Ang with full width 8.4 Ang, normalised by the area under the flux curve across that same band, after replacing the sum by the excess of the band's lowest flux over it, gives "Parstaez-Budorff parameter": -0.725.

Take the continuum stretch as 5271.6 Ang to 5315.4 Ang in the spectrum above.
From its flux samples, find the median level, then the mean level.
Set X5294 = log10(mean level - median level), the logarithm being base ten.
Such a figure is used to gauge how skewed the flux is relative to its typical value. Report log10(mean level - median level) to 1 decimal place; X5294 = -2.5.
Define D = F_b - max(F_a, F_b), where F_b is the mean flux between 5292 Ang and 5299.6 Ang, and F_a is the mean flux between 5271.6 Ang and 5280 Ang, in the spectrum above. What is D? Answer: 0.000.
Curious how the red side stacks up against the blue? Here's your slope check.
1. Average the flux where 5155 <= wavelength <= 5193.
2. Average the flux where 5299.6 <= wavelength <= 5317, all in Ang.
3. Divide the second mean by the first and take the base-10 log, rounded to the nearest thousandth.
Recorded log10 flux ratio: 0.106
